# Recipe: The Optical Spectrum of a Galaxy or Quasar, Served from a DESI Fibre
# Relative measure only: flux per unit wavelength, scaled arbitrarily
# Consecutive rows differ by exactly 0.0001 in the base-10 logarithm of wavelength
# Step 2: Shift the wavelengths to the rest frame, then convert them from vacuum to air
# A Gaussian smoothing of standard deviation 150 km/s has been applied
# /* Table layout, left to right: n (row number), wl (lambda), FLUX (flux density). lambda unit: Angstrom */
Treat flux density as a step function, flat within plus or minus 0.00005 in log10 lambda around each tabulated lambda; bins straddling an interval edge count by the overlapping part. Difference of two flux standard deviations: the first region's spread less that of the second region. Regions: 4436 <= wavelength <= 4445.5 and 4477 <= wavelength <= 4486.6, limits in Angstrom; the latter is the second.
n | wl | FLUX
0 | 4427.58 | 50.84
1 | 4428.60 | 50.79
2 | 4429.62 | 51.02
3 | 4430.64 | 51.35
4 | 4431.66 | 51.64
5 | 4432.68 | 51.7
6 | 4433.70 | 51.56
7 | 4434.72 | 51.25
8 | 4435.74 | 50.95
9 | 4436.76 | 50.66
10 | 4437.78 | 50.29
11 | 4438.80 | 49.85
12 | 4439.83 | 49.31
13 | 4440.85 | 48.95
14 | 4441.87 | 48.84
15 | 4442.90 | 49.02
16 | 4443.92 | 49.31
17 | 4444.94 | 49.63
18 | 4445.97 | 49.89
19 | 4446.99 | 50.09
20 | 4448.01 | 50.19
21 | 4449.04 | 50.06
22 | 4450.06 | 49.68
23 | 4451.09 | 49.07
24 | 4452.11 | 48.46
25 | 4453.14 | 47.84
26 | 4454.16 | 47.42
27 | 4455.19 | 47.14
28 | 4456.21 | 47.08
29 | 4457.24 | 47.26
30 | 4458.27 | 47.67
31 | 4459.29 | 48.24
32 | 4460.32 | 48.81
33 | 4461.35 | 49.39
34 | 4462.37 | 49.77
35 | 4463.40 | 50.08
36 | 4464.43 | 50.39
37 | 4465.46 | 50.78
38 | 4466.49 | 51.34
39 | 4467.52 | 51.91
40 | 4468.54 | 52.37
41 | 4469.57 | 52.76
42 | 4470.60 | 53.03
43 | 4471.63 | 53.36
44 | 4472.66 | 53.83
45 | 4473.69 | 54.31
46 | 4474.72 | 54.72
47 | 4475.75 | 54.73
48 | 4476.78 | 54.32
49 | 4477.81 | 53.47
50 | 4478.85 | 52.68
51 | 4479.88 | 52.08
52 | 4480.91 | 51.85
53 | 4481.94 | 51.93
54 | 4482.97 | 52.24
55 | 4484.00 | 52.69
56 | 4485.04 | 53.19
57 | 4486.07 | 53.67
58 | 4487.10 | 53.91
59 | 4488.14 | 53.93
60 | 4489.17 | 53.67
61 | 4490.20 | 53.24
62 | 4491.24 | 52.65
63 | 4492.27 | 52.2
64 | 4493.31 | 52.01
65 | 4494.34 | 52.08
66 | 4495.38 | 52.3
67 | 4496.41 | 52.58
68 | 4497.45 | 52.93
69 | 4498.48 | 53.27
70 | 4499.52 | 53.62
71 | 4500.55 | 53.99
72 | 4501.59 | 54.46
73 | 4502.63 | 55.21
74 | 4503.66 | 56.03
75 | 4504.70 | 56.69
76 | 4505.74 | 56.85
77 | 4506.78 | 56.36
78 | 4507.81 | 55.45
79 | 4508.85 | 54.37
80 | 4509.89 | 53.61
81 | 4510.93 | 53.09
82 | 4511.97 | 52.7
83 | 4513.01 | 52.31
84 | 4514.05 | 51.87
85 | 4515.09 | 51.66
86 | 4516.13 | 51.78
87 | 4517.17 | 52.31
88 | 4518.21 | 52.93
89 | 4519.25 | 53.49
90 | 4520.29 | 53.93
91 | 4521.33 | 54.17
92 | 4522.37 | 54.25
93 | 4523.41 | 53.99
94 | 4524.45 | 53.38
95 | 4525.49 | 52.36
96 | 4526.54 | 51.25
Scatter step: -0.05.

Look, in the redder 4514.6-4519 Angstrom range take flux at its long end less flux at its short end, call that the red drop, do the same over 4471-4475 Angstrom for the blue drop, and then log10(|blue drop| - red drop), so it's -1.0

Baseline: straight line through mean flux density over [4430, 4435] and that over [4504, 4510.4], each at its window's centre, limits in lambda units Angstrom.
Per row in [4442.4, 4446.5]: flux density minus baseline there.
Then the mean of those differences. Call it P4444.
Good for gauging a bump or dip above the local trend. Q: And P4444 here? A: -2.7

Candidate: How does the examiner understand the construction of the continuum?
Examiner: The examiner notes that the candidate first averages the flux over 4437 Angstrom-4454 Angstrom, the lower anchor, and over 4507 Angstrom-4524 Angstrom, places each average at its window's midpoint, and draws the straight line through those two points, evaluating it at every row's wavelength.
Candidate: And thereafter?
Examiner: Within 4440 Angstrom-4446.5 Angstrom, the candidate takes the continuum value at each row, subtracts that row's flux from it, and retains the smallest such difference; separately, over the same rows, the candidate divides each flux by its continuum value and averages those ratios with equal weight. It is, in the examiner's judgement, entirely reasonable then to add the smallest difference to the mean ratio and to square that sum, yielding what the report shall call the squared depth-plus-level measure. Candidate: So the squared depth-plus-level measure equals 0.3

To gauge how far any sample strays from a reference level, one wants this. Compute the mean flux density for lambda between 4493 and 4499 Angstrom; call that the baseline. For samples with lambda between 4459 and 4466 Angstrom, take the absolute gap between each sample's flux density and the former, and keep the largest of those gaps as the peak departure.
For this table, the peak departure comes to 4.3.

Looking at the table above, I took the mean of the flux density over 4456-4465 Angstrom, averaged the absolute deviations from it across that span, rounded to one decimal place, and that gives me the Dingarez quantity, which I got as 1.0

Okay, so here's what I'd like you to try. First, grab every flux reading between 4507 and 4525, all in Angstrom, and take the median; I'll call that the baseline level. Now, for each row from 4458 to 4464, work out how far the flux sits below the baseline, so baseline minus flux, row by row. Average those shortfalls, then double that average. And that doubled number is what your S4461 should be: 9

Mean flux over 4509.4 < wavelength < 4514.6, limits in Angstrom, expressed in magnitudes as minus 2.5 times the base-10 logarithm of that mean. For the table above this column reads -4.30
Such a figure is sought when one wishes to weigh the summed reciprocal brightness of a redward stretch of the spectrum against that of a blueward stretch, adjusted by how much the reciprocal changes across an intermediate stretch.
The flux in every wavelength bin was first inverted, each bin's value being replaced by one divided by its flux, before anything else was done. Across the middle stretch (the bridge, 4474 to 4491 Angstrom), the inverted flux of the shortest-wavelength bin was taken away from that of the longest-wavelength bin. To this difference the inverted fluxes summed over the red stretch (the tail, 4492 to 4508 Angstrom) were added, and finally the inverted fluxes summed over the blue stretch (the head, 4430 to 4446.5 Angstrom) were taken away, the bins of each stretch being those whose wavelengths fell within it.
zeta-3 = -0.0221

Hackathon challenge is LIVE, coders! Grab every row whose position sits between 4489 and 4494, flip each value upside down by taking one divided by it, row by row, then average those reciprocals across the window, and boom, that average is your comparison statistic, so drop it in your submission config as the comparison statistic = 0.0190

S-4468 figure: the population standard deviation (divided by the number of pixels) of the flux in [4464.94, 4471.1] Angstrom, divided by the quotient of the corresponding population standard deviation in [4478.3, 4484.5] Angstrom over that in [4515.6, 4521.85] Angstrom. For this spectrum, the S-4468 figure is 2.0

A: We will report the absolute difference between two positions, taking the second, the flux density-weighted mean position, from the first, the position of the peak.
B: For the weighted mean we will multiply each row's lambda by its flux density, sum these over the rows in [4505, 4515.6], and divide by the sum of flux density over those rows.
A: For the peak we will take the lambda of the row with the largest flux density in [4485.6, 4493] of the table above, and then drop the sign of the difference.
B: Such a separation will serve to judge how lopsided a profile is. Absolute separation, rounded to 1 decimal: 22.2 Angstrom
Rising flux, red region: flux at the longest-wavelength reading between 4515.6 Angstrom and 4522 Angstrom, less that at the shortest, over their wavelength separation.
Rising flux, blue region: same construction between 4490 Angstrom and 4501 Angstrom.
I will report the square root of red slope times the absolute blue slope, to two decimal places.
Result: 0.18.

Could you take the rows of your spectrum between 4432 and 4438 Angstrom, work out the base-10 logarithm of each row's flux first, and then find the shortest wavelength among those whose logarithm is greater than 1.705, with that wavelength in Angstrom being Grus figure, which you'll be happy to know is 4432.68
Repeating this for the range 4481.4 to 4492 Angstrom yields 4481.94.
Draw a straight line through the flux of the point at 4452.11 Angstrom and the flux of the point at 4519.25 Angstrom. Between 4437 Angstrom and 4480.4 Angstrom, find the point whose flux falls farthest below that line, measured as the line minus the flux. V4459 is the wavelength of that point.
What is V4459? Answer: 4456.21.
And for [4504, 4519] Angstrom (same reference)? 4515.09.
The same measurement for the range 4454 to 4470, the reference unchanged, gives 4456.21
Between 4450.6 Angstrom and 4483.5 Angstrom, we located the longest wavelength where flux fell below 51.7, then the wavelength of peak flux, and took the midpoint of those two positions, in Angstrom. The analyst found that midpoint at 4471.1 Angstrom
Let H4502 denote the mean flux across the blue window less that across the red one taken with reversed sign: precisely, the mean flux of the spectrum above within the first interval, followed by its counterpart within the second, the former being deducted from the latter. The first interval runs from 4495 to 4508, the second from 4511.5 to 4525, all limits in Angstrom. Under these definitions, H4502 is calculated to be -1.6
